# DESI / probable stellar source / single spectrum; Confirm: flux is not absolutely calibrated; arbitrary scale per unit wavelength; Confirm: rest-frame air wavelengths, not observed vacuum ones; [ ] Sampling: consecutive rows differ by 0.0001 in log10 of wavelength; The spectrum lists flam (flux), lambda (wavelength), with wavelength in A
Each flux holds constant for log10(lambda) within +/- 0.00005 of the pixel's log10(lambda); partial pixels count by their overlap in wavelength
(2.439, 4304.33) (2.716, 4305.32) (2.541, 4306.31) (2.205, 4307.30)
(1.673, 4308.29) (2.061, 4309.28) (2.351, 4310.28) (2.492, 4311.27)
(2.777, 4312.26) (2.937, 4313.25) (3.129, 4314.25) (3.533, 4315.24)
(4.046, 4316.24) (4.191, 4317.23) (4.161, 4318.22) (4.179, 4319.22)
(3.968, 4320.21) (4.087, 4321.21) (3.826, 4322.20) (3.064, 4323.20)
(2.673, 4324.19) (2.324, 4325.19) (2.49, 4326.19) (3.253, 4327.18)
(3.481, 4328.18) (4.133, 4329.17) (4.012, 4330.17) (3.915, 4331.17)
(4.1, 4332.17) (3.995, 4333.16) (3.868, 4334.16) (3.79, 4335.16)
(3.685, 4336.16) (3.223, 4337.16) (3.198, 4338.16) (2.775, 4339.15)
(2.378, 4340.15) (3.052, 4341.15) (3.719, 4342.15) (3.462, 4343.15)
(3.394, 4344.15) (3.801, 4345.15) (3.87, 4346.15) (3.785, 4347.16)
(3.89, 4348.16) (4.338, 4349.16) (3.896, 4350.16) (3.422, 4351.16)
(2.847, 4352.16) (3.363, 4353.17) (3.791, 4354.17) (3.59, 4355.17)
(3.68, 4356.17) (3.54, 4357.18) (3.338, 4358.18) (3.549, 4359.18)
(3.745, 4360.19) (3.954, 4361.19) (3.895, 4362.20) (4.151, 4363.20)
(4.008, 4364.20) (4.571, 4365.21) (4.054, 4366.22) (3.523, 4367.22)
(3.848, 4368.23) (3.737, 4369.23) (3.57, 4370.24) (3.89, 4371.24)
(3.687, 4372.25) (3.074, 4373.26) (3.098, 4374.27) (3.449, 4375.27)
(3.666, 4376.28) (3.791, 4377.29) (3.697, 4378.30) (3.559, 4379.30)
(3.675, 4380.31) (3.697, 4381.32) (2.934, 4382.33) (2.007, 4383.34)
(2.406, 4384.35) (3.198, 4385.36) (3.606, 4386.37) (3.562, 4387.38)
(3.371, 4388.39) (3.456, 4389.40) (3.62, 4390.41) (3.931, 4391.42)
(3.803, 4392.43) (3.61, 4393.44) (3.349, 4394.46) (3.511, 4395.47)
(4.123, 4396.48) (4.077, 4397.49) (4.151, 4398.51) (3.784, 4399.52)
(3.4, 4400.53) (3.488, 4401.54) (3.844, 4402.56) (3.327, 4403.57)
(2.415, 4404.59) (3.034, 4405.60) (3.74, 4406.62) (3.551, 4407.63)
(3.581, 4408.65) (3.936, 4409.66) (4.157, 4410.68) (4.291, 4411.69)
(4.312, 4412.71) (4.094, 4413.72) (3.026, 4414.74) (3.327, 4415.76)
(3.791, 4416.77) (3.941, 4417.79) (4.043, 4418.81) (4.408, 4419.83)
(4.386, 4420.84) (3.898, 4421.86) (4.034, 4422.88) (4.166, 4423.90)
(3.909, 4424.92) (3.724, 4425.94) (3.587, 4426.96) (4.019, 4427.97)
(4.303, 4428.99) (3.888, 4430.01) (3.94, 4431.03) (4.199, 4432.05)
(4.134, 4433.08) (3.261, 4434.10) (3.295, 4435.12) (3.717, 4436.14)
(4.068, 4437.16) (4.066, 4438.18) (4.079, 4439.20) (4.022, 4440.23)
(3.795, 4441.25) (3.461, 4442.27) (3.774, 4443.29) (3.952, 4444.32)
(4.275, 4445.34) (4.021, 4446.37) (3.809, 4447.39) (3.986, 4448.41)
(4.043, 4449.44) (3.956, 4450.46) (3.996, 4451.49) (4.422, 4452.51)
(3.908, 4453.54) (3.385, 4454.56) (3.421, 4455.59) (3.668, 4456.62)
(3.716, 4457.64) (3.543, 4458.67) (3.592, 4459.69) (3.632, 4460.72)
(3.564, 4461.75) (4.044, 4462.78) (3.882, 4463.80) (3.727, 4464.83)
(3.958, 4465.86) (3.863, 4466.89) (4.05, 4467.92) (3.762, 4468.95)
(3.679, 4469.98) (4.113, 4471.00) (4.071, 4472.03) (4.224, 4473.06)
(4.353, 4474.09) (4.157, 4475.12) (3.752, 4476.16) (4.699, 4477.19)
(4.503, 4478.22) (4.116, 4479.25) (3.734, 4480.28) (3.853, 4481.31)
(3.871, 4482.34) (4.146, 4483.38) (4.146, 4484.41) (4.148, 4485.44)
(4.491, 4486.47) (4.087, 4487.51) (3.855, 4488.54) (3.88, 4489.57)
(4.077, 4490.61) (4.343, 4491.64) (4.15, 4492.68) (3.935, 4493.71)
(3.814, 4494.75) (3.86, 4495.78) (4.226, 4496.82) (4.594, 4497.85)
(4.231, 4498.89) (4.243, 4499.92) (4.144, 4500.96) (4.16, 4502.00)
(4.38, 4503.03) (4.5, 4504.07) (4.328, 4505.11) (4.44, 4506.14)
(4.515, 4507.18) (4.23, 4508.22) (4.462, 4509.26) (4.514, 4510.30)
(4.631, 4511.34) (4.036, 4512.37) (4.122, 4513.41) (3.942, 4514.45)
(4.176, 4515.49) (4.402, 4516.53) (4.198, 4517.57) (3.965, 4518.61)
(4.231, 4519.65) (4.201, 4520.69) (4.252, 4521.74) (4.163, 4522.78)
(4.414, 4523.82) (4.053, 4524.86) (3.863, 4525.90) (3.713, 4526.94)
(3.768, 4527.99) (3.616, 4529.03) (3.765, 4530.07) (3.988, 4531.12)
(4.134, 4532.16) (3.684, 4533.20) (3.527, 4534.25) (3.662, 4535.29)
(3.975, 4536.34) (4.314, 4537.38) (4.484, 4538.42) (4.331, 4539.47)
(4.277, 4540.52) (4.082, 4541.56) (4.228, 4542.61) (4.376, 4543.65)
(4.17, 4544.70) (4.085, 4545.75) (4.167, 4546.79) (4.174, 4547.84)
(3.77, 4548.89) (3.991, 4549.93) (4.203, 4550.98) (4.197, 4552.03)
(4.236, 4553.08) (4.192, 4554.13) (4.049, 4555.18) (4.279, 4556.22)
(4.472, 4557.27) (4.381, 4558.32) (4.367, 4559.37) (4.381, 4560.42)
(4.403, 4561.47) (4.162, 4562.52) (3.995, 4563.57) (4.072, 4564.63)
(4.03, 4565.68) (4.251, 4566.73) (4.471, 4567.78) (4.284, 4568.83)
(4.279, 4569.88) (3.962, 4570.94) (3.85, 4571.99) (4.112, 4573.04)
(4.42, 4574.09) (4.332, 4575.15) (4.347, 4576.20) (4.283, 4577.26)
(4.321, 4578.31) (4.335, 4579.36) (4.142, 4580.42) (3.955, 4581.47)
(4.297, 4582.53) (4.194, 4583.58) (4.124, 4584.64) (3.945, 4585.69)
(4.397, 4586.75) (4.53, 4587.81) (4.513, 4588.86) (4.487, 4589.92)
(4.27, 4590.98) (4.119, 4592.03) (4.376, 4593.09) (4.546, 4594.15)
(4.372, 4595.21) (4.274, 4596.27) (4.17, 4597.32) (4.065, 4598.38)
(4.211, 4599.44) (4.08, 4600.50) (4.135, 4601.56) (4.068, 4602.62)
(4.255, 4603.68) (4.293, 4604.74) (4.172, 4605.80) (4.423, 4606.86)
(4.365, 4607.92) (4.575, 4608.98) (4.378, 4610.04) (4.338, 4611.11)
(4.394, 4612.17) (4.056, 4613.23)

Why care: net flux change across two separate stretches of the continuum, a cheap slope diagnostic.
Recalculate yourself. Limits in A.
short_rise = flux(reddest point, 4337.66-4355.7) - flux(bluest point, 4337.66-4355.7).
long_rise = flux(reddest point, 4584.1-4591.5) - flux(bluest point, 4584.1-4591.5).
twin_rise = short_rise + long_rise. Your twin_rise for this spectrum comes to 0.54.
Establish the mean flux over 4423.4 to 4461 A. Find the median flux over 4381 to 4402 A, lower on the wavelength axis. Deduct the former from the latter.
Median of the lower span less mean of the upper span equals -0.30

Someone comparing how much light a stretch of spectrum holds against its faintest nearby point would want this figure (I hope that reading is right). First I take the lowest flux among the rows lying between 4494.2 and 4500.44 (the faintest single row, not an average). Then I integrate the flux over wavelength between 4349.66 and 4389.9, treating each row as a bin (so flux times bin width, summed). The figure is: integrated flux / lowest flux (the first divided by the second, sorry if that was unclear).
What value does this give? 37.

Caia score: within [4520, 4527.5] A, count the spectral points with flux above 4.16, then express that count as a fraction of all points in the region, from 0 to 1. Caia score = 0.57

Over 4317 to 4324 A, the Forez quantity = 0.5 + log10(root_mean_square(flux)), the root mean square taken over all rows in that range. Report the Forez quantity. 1.10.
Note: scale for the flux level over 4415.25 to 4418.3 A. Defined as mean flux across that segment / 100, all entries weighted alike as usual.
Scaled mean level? 0.0369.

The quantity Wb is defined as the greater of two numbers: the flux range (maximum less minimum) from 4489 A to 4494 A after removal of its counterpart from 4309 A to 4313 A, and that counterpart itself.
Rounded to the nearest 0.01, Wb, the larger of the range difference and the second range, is 0.72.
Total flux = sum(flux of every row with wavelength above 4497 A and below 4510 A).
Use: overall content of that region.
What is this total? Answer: 52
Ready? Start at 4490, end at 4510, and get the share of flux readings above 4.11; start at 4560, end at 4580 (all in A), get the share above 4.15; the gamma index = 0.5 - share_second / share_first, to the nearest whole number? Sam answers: 0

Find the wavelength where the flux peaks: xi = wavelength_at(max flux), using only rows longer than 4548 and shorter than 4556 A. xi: 4553.08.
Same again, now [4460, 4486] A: 4477.19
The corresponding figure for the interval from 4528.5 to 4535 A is 4532.16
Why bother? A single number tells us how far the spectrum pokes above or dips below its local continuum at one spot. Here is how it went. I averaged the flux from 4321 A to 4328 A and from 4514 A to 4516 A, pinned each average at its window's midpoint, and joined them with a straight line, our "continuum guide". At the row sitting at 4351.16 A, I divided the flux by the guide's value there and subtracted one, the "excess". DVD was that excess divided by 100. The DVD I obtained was 0.0006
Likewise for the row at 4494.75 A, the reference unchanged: -0.0004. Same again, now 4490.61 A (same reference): 0.0004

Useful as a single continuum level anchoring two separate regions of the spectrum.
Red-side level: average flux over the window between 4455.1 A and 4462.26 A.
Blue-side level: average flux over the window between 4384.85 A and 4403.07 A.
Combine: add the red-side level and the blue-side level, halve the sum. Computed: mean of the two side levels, 3.63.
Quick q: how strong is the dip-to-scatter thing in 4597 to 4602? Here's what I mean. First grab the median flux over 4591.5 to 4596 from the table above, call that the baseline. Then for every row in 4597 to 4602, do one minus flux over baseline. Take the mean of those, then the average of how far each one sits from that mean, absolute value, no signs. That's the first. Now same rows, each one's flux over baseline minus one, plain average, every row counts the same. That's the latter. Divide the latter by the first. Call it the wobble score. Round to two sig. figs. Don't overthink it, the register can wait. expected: -5.1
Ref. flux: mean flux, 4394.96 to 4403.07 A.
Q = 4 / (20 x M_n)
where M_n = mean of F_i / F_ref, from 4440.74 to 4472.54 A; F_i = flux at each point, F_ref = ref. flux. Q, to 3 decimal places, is 0.198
